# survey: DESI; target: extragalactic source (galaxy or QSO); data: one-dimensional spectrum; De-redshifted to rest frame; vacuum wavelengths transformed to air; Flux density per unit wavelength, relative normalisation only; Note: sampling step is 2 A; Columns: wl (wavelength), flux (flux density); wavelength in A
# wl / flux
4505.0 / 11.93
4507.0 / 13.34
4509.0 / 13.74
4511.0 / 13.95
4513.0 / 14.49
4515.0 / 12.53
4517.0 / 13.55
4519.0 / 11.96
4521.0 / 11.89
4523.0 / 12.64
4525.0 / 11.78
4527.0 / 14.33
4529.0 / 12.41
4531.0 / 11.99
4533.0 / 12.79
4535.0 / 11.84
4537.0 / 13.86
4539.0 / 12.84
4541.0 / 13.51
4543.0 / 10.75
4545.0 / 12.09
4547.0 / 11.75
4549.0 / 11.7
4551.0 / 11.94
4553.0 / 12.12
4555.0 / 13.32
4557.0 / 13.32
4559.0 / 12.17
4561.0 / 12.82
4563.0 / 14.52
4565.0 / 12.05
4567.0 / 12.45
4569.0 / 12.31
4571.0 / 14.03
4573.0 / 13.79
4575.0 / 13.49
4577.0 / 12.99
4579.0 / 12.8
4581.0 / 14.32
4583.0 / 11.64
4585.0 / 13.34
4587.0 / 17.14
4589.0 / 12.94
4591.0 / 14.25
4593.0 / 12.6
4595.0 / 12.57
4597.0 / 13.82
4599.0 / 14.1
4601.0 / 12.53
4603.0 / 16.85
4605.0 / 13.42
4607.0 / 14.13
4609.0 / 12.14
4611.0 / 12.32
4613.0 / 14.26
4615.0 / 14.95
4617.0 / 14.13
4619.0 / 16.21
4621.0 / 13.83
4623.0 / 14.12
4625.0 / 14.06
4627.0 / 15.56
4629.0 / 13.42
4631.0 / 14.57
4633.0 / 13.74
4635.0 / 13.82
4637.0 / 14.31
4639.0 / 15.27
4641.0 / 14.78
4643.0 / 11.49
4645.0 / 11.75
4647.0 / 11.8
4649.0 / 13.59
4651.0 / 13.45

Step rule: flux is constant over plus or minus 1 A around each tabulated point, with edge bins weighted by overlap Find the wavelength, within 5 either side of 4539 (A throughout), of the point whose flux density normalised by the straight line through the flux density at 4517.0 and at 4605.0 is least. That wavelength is 4543.0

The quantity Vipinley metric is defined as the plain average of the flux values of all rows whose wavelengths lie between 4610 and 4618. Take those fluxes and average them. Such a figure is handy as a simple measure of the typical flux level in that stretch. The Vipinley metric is 13.9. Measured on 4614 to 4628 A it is 14.7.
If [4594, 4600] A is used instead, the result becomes 13.5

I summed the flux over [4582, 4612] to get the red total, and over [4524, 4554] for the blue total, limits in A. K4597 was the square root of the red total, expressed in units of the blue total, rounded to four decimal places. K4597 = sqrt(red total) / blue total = 0.0769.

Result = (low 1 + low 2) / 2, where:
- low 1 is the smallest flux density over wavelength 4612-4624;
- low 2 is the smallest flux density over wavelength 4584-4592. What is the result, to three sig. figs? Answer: 13.4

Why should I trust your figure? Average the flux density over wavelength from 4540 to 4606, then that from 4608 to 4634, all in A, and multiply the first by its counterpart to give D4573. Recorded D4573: 185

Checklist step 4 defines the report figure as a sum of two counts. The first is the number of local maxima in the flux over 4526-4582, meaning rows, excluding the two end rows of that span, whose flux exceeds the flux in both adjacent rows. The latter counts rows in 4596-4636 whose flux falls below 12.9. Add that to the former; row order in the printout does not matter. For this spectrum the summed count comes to 10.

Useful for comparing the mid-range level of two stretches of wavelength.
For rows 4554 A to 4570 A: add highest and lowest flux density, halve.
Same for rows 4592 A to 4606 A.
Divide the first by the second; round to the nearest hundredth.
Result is 0.90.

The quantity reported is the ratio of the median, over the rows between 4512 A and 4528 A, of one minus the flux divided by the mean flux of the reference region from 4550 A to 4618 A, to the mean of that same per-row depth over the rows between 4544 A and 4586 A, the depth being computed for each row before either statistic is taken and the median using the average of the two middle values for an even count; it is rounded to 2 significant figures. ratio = 1.4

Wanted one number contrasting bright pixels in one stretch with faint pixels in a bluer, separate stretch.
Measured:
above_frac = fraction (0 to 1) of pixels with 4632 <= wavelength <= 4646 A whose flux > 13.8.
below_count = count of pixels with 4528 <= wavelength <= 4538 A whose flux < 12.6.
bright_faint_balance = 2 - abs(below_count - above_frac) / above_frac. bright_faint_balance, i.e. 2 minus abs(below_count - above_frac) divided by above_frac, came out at -2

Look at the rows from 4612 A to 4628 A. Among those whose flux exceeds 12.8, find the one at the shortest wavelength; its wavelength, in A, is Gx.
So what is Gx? 4613.0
